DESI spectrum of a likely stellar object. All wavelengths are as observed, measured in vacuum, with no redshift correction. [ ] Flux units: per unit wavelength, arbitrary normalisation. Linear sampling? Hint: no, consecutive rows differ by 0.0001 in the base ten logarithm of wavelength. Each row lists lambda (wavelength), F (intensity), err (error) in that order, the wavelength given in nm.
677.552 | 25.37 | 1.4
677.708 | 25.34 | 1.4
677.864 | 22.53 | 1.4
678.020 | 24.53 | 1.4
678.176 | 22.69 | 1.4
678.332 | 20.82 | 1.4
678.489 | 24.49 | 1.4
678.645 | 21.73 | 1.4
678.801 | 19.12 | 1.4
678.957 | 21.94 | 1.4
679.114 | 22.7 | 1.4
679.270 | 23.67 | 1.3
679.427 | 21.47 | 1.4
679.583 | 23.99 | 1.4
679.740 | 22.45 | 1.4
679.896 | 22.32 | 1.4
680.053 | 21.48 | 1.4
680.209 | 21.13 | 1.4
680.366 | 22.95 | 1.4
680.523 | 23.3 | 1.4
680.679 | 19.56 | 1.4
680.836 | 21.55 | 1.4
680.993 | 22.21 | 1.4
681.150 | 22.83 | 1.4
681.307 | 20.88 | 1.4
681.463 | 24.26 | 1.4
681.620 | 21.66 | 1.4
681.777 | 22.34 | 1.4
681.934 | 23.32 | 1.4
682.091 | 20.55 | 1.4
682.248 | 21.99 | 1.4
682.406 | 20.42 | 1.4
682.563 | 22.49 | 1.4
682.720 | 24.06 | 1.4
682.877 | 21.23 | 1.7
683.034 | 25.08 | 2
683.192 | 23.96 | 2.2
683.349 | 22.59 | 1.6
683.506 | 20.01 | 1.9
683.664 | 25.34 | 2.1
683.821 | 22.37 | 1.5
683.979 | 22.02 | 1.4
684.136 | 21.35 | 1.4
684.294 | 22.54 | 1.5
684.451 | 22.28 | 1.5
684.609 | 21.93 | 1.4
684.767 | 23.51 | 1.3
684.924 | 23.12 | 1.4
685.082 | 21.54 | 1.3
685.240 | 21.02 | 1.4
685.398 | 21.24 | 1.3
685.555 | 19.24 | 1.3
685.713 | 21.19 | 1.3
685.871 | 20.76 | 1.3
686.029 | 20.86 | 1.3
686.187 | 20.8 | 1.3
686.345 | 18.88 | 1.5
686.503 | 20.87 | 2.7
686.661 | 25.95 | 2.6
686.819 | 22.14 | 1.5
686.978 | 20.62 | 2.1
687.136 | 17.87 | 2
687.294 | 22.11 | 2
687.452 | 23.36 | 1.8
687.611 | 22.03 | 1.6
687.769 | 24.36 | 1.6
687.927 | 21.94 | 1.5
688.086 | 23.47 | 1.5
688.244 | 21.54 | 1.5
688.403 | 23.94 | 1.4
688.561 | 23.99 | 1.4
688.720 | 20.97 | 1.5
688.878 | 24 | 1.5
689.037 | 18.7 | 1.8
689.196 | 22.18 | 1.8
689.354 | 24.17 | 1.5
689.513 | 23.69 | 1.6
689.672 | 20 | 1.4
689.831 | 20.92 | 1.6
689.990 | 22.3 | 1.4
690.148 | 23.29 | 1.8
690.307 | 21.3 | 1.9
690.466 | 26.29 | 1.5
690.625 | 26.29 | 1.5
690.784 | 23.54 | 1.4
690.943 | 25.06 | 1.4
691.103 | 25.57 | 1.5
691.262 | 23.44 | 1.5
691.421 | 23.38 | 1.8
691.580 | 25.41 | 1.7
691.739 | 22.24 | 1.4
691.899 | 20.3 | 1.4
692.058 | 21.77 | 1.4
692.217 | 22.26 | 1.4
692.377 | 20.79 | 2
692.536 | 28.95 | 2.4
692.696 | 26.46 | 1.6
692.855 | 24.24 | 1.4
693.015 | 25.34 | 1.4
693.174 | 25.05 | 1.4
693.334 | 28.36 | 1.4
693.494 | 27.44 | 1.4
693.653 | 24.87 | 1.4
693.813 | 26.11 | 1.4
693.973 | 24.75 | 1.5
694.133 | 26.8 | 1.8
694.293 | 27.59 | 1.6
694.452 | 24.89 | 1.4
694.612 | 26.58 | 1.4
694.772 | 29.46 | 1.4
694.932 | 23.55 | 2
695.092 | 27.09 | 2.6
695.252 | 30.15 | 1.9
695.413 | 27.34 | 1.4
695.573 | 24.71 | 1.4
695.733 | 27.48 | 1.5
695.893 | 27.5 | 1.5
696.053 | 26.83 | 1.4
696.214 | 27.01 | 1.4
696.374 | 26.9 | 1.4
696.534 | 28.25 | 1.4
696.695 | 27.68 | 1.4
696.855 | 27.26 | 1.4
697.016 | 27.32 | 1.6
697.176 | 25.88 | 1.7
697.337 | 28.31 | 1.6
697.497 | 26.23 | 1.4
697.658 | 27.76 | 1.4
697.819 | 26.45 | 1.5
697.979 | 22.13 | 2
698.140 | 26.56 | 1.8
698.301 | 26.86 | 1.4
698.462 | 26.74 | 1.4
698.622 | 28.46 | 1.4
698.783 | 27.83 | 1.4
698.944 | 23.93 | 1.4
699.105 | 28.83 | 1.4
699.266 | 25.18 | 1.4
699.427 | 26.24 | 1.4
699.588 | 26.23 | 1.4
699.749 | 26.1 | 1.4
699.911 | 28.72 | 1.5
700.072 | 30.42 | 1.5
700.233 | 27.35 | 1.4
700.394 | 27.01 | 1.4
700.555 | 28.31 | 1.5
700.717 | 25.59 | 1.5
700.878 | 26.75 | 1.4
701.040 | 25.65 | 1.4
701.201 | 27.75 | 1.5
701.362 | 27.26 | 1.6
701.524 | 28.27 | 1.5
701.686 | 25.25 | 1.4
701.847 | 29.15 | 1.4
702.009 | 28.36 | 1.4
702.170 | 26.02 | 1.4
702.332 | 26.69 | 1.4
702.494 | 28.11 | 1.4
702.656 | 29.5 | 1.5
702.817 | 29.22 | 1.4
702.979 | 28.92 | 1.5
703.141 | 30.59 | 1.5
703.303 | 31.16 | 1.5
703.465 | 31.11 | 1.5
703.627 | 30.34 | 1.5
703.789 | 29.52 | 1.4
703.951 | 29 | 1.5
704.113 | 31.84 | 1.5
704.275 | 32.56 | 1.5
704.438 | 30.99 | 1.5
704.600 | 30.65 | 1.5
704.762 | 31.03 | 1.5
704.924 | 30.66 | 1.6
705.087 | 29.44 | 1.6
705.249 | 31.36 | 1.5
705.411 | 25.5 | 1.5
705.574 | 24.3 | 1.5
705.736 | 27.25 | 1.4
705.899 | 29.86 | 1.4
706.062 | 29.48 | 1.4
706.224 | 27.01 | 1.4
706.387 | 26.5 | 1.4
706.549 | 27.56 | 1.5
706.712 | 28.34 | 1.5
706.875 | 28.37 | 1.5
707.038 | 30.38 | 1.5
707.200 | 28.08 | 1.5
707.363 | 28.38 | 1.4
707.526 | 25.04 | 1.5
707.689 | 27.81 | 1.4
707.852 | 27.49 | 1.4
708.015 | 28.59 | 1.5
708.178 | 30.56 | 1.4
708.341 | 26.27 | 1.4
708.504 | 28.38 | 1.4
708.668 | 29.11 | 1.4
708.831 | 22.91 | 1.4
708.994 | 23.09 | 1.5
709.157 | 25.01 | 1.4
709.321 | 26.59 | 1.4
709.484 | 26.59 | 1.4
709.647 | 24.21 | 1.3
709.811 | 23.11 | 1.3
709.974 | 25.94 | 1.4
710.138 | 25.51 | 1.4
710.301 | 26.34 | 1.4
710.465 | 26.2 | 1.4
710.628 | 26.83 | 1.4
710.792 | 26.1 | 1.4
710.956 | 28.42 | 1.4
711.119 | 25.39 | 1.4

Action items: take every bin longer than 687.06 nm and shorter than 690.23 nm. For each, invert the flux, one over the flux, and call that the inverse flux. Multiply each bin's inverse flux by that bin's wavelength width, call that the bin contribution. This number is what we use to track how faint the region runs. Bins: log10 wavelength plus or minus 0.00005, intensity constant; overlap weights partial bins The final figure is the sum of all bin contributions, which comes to 0.144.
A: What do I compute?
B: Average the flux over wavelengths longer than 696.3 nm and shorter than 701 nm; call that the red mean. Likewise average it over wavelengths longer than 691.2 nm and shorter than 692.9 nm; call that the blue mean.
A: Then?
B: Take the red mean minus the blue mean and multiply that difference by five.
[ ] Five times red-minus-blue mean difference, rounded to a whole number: 17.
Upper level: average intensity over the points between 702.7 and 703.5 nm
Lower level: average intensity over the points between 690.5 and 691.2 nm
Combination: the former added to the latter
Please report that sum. 55.3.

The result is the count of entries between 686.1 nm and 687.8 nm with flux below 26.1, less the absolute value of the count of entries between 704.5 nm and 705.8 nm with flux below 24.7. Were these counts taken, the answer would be 10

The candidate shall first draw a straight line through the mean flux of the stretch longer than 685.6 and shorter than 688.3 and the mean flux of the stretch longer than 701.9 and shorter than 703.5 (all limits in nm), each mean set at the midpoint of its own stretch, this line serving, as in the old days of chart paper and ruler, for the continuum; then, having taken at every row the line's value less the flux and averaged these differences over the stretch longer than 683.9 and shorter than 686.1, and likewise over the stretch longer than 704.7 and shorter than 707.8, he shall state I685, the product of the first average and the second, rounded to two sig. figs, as -2.0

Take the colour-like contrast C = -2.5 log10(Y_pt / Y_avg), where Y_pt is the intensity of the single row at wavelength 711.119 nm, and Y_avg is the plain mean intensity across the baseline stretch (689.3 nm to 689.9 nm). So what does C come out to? -0.15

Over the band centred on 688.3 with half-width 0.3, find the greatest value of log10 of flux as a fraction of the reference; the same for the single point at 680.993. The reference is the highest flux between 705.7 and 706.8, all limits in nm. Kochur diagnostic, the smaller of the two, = -0.129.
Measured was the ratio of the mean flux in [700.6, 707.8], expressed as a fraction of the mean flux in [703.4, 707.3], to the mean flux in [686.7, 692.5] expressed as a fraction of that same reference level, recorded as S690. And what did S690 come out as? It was 1.26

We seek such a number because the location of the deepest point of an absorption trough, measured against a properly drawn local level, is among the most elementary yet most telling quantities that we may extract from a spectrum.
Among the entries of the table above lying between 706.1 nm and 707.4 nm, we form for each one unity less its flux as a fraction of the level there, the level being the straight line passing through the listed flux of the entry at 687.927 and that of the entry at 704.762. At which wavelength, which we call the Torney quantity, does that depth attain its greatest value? 706.387 nm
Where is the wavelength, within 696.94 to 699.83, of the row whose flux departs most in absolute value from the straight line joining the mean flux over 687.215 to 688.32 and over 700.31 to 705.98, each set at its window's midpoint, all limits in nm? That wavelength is 697.979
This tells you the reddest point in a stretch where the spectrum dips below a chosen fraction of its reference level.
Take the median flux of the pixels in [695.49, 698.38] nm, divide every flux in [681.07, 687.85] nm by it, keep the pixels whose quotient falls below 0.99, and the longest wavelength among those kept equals 687.769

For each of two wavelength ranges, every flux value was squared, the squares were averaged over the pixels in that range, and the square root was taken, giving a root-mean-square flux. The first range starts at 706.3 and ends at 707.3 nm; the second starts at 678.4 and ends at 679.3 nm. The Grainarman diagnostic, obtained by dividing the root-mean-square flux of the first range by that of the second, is 1.26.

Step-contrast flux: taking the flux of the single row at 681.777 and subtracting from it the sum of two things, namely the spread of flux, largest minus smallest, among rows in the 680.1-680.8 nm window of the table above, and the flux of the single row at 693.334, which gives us -9.8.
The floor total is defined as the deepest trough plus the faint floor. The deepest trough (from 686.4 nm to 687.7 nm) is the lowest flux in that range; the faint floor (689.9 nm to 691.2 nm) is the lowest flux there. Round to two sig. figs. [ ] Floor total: 39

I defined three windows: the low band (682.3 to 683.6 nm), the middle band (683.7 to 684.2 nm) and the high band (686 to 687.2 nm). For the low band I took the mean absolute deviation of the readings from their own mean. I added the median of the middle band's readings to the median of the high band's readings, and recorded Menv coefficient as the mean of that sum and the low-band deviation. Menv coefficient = 22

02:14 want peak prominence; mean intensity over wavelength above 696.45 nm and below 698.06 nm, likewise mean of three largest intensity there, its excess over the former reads 1.4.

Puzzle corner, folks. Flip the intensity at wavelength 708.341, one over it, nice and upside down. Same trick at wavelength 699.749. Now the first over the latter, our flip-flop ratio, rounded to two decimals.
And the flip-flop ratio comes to 0.99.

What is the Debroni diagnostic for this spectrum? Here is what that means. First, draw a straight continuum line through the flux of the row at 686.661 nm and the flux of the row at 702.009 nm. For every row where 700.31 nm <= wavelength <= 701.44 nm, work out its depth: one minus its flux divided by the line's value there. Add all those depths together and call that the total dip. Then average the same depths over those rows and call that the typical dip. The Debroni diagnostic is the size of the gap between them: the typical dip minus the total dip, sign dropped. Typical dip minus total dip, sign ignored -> 0.27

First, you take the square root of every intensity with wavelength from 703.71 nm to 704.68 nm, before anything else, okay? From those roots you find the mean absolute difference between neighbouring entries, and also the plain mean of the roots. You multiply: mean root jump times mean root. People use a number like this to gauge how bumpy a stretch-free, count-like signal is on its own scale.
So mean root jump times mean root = 0.60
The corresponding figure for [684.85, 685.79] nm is 0.63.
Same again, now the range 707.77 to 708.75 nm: 1.02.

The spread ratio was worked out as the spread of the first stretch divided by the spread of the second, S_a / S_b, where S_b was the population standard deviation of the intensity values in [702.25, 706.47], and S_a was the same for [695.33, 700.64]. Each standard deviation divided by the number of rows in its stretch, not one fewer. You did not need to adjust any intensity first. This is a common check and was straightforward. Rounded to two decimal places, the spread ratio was 0.74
